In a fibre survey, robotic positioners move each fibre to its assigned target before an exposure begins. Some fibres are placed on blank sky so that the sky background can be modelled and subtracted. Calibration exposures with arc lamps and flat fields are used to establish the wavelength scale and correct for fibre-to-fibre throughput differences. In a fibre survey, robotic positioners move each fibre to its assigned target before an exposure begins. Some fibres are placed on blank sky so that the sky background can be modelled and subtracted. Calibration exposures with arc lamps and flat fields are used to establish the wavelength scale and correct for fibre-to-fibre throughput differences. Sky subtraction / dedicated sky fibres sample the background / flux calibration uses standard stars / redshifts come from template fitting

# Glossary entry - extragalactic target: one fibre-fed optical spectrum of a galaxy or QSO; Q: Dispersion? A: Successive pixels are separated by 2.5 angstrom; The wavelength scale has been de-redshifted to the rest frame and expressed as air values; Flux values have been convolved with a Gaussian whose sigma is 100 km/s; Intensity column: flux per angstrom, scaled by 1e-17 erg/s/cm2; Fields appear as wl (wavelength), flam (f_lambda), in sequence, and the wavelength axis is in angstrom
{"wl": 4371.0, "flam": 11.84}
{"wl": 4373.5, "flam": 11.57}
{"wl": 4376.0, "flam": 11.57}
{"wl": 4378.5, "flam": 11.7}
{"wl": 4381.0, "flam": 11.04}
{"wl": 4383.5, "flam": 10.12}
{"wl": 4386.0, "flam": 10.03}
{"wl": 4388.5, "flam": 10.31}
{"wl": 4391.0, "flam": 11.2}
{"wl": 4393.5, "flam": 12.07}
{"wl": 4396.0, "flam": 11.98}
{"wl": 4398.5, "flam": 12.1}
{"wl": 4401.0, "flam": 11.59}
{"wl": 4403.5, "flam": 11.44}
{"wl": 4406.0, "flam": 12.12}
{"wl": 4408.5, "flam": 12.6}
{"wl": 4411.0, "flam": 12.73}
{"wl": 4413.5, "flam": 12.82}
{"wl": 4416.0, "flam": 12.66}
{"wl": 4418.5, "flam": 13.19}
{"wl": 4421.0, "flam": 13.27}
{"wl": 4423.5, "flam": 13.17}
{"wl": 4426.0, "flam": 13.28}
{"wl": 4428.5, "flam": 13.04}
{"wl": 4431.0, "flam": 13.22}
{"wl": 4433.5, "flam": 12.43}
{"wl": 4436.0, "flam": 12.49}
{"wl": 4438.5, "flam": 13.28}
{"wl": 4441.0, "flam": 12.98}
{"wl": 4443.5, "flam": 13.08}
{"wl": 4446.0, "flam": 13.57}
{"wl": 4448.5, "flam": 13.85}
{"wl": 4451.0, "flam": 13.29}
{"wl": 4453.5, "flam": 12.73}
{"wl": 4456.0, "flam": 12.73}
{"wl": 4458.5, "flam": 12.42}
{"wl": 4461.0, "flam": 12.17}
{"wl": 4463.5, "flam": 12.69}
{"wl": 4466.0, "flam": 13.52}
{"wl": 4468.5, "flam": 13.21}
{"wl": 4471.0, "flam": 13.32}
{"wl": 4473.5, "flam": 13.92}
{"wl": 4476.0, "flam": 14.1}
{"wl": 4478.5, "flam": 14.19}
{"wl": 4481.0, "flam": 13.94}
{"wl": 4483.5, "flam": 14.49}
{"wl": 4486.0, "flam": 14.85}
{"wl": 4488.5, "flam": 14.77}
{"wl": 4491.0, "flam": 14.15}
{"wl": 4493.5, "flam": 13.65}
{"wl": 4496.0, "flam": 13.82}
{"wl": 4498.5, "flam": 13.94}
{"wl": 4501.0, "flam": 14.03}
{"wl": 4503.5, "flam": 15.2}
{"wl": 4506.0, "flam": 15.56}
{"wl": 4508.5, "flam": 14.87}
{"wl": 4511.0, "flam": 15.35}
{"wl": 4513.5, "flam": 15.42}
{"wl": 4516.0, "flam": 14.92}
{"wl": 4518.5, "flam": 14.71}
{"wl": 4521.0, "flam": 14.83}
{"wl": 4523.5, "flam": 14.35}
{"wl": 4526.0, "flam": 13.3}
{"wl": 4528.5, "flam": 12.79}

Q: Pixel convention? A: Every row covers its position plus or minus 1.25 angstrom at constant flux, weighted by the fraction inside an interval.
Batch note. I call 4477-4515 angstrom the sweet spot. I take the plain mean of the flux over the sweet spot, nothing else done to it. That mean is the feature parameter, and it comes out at 14.5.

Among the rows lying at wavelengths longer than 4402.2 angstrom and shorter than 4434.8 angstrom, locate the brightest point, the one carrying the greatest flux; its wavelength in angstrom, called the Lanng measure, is 4426.0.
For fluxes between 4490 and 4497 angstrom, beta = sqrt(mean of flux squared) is 13.9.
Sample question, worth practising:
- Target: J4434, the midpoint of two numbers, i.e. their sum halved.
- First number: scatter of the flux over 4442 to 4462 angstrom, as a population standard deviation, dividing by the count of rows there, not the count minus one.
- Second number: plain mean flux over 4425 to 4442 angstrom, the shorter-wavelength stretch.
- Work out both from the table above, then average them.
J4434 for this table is 6.7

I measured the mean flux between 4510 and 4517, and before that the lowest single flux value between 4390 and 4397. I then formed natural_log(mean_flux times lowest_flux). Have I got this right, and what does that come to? 5.14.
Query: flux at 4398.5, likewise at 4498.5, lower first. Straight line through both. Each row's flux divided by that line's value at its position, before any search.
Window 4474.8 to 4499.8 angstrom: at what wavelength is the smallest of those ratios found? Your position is 4493.5 angstrom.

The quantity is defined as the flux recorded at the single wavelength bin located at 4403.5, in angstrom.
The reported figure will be 11.44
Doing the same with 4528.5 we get 12.79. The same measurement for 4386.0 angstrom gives 10.03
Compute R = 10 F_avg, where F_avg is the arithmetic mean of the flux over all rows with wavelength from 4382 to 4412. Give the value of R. 115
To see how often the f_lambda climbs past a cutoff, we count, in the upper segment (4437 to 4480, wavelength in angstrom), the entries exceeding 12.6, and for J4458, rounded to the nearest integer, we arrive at 15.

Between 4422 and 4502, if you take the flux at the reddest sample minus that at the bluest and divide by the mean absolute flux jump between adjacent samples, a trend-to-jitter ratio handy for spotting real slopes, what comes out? 2.6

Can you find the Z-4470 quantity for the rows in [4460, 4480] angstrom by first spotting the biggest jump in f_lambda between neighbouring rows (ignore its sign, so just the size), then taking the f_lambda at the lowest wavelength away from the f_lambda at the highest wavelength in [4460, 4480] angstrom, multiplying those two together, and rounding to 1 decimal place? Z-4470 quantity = 1.7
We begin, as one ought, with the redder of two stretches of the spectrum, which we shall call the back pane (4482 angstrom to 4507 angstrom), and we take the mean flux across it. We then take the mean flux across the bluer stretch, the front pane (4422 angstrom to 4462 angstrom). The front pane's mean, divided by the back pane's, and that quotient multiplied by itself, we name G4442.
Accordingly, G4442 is 0.81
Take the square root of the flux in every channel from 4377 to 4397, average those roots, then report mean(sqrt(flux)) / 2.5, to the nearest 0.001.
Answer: 1.329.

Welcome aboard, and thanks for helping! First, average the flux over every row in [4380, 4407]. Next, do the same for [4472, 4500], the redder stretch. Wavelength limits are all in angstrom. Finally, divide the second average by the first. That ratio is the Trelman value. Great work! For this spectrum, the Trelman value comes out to 1.26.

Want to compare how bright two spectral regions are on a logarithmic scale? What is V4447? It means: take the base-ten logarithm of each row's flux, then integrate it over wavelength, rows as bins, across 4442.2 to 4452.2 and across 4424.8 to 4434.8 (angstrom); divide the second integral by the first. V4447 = 0.987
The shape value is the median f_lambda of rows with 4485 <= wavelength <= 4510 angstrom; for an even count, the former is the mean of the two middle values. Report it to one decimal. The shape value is 14.5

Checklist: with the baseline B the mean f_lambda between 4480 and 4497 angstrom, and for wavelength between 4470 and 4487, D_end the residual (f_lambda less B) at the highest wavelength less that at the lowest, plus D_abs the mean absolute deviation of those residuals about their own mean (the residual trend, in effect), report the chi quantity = 1.9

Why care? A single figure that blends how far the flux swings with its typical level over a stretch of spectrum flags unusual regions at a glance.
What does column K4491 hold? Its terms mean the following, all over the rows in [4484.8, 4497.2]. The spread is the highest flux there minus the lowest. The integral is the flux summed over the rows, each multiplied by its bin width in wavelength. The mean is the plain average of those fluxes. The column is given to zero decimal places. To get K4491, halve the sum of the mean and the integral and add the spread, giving 97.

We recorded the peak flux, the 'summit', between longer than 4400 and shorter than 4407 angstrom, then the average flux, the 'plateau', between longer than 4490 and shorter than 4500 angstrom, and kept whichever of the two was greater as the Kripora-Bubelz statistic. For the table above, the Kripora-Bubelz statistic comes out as 13.9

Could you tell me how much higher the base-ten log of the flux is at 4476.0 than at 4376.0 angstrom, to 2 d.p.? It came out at 0.09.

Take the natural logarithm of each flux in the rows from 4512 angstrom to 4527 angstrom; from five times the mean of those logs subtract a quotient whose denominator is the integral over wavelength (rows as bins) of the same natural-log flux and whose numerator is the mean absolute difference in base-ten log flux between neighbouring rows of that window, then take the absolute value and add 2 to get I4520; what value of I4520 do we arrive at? 15.4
